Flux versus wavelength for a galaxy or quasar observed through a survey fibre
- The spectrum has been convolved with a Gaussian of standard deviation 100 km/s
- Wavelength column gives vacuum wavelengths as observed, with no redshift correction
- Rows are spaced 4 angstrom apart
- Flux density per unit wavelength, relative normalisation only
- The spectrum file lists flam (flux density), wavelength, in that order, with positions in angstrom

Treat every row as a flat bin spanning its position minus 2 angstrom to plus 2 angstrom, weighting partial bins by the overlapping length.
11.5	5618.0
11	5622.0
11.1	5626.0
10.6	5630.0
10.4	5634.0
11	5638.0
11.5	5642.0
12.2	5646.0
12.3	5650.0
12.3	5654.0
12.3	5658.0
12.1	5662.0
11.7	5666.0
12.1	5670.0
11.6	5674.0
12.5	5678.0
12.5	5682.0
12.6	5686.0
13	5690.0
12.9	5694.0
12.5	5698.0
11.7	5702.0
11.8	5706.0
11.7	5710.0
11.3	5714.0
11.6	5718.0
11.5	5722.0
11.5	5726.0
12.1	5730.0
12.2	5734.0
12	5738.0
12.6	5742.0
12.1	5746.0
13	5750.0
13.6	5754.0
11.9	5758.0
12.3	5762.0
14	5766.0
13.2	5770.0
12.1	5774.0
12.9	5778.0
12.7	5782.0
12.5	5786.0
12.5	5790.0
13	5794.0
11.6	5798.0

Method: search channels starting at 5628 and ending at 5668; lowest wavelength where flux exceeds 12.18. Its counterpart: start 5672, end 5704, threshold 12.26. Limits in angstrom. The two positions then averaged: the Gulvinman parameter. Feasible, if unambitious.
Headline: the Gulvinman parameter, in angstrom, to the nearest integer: 5662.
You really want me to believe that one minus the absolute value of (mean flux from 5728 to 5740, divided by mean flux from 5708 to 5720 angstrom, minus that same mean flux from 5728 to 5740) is -10.1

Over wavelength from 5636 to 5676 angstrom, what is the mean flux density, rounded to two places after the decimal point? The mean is 11.91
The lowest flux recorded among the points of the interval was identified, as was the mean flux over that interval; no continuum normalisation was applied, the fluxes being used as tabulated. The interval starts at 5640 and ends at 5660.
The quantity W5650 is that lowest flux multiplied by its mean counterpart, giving 139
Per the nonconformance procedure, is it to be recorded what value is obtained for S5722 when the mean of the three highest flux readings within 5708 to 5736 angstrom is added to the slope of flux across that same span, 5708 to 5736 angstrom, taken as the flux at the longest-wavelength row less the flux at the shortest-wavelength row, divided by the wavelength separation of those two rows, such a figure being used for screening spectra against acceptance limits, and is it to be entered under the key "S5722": 12.02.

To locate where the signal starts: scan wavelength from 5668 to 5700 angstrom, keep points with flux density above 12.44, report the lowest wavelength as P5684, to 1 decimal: 5678.0 angstrom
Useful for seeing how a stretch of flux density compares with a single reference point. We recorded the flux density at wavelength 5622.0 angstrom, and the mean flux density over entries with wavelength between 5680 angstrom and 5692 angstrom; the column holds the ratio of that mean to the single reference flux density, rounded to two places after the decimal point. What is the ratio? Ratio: 1.15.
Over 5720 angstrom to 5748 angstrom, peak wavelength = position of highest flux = 5742.0 angstrom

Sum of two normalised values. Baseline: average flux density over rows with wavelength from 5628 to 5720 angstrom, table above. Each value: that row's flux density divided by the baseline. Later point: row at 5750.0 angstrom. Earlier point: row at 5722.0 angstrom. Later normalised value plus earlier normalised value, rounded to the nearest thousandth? 2.055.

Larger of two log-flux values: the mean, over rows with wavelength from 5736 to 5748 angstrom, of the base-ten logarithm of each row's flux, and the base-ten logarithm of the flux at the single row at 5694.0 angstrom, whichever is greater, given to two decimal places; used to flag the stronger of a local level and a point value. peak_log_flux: 1.11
